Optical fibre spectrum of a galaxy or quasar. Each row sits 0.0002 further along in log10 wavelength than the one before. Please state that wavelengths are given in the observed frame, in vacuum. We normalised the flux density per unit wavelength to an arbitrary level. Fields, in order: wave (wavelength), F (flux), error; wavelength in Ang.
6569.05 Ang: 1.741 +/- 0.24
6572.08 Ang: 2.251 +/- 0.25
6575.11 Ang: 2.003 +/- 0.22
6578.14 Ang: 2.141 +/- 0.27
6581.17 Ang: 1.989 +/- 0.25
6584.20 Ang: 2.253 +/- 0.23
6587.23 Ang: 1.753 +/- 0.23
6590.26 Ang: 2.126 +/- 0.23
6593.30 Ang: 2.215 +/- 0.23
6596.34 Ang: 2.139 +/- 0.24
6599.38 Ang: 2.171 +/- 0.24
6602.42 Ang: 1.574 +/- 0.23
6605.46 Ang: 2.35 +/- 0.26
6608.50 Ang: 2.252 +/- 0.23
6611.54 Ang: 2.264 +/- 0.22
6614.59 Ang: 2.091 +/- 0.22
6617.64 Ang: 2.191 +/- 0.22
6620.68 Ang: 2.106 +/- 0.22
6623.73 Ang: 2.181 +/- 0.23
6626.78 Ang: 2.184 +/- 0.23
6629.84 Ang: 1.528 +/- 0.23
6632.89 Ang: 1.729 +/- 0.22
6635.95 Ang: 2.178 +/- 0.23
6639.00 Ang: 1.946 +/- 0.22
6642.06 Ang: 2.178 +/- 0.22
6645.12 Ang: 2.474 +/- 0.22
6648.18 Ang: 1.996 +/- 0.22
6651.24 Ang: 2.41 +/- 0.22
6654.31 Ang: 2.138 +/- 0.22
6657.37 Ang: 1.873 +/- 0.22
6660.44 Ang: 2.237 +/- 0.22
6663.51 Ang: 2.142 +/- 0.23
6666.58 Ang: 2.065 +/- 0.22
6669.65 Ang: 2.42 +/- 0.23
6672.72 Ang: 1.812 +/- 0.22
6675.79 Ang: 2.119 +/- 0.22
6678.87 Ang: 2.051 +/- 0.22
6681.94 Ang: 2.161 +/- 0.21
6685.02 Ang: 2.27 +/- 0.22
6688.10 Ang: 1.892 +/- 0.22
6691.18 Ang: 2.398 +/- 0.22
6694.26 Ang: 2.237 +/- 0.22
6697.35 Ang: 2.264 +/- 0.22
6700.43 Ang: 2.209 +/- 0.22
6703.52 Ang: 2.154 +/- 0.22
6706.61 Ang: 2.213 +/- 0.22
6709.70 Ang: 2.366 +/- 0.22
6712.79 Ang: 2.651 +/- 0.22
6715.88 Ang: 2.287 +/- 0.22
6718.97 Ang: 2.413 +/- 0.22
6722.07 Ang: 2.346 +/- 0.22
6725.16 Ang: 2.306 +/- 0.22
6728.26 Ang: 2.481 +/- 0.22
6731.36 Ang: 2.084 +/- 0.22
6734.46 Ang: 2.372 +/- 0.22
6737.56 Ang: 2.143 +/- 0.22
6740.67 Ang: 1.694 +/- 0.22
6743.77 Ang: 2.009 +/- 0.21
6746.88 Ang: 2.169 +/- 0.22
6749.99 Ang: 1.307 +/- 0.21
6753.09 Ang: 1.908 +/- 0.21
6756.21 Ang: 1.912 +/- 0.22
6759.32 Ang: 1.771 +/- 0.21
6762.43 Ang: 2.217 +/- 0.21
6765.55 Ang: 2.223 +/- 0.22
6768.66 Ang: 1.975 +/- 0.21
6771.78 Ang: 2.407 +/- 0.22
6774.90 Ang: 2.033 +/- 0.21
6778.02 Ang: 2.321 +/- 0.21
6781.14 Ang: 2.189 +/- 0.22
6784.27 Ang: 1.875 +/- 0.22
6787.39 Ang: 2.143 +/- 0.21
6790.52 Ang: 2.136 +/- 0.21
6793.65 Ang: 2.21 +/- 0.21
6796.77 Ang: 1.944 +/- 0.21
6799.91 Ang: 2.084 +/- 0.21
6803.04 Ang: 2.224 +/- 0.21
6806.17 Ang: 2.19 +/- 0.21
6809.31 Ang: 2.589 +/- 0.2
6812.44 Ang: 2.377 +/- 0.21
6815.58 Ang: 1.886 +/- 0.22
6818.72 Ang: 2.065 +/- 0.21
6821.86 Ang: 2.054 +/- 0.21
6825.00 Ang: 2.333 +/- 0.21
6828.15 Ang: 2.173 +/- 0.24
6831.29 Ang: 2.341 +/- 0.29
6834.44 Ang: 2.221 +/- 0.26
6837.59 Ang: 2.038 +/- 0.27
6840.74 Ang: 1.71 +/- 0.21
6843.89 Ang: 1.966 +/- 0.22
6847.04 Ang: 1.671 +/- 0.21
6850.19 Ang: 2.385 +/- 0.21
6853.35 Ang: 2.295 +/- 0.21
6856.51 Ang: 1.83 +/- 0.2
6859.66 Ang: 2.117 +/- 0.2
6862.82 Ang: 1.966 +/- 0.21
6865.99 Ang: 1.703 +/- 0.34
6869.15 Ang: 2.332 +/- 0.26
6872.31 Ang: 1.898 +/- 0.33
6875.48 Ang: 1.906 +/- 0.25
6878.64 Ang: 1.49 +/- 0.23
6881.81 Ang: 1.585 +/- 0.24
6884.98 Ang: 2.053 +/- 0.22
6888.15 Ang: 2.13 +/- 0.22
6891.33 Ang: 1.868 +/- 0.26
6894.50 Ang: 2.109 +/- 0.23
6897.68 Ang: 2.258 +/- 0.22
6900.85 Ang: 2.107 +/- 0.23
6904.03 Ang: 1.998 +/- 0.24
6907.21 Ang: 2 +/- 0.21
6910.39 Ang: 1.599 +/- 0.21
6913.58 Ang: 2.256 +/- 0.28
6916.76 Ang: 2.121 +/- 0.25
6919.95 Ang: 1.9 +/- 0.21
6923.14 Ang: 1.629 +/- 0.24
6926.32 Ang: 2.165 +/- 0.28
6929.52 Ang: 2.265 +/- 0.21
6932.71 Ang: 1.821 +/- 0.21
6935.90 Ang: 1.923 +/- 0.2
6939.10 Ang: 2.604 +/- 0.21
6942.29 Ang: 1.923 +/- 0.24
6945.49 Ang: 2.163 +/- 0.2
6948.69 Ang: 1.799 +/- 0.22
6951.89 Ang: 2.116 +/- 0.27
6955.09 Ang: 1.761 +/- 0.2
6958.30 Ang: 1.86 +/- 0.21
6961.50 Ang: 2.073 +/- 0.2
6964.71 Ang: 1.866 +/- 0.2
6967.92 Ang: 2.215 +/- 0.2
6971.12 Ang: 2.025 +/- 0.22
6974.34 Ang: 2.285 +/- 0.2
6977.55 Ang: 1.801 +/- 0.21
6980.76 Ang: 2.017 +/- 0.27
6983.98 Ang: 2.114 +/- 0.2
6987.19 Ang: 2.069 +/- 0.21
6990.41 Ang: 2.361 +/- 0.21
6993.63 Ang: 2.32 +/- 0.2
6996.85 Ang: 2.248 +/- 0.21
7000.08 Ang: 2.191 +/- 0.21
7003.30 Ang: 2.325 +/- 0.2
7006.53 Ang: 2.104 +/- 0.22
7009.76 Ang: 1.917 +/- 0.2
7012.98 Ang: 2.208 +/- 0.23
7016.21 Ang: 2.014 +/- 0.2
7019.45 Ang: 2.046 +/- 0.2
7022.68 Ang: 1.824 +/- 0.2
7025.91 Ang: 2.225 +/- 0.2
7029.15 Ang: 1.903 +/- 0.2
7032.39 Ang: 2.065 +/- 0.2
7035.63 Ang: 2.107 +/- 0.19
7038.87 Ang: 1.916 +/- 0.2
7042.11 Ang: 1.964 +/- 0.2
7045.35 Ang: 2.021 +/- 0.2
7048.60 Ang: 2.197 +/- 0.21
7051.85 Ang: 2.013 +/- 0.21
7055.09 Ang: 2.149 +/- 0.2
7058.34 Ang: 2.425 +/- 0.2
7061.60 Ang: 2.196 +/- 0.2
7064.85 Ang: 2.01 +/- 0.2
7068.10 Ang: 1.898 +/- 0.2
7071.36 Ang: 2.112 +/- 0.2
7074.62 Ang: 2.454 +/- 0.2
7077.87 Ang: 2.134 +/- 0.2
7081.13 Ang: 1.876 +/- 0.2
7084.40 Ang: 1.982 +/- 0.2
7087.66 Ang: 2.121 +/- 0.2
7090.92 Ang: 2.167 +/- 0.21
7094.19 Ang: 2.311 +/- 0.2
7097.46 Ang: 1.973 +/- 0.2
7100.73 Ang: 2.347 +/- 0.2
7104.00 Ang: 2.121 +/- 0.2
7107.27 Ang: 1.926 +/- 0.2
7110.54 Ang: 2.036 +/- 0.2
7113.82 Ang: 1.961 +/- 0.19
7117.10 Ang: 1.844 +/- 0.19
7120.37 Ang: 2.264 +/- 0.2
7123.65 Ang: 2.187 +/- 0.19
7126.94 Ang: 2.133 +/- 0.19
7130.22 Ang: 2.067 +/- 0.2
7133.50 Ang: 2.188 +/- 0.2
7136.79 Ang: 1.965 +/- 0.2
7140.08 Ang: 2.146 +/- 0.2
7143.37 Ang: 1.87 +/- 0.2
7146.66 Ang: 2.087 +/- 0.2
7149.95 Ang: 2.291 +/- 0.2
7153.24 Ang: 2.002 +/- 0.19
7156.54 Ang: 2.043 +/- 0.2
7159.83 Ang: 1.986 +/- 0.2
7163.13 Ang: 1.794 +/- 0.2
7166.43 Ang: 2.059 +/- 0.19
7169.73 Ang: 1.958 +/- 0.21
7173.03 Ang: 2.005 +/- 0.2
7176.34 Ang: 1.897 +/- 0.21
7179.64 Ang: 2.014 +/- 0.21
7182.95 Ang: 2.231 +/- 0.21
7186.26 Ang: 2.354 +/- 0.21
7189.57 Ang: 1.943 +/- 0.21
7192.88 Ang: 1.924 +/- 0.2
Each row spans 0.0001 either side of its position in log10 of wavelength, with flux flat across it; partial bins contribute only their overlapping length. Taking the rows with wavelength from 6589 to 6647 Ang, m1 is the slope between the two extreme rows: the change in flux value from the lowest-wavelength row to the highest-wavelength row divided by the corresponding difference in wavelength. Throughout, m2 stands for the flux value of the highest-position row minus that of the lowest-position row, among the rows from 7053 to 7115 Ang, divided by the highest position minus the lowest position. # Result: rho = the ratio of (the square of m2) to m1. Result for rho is 0.0016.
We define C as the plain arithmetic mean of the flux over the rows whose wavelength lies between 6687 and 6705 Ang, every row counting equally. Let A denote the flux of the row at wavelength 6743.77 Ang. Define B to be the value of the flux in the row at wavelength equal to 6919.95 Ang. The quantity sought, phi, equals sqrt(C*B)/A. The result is 1.02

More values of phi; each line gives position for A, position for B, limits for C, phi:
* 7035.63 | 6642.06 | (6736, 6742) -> 0.97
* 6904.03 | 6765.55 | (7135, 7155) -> 1.07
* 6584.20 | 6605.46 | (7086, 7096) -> 1.01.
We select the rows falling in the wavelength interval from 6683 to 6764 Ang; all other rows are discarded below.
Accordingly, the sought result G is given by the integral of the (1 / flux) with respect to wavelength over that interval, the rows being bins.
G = 38.3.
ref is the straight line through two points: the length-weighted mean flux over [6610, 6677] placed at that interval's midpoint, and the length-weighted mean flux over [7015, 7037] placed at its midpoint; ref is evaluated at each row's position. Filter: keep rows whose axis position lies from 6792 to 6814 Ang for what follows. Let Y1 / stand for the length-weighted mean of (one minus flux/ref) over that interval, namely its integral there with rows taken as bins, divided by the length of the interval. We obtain -0.08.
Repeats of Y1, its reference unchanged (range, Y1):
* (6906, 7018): -0.01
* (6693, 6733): -0.11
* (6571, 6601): 0.01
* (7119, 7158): -0.05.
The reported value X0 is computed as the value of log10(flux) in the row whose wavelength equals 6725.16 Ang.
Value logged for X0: 0.36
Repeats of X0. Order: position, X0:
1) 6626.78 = 0.34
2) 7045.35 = 0.31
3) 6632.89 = 0.24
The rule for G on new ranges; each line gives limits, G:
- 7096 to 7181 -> 41.7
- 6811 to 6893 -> 41.4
